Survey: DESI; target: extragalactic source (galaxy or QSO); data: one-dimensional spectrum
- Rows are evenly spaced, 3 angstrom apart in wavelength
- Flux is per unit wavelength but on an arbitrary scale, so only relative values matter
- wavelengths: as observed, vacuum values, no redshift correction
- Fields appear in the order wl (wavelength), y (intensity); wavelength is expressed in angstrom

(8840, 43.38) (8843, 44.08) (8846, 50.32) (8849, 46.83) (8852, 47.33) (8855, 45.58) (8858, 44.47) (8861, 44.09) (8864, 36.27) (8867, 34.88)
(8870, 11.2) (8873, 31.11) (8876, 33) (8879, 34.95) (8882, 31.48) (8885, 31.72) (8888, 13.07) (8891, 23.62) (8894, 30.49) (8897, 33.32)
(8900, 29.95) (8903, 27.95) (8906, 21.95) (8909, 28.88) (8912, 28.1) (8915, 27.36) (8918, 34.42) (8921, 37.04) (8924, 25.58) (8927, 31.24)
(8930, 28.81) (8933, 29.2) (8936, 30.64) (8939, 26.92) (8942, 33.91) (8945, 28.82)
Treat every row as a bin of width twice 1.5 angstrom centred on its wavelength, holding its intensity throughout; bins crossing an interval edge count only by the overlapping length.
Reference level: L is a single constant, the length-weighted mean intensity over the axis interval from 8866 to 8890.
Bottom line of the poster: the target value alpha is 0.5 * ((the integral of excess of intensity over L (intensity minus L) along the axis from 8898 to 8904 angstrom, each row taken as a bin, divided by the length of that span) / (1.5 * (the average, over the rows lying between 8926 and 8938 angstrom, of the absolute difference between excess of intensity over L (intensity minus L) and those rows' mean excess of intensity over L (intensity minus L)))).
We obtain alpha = 0.7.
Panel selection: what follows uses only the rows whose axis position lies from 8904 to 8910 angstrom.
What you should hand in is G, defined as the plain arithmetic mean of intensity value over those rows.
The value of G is 25.4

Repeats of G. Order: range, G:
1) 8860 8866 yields 40.2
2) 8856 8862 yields 44.3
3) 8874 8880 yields 34.0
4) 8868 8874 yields 21.2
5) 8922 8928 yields 28.4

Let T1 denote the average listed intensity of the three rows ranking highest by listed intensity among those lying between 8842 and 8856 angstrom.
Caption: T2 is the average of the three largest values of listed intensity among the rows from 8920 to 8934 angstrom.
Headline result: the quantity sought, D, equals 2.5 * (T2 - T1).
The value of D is -39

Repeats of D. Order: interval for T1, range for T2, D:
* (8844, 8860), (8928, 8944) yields -42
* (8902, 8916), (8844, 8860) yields 50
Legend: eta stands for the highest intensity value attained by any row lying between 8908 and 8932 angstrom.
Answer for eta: 37.04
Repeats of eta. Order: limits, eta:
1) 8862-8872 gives 36.27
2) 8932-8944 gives 33.91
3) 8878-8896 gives 34.95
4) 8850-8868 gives 47.33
